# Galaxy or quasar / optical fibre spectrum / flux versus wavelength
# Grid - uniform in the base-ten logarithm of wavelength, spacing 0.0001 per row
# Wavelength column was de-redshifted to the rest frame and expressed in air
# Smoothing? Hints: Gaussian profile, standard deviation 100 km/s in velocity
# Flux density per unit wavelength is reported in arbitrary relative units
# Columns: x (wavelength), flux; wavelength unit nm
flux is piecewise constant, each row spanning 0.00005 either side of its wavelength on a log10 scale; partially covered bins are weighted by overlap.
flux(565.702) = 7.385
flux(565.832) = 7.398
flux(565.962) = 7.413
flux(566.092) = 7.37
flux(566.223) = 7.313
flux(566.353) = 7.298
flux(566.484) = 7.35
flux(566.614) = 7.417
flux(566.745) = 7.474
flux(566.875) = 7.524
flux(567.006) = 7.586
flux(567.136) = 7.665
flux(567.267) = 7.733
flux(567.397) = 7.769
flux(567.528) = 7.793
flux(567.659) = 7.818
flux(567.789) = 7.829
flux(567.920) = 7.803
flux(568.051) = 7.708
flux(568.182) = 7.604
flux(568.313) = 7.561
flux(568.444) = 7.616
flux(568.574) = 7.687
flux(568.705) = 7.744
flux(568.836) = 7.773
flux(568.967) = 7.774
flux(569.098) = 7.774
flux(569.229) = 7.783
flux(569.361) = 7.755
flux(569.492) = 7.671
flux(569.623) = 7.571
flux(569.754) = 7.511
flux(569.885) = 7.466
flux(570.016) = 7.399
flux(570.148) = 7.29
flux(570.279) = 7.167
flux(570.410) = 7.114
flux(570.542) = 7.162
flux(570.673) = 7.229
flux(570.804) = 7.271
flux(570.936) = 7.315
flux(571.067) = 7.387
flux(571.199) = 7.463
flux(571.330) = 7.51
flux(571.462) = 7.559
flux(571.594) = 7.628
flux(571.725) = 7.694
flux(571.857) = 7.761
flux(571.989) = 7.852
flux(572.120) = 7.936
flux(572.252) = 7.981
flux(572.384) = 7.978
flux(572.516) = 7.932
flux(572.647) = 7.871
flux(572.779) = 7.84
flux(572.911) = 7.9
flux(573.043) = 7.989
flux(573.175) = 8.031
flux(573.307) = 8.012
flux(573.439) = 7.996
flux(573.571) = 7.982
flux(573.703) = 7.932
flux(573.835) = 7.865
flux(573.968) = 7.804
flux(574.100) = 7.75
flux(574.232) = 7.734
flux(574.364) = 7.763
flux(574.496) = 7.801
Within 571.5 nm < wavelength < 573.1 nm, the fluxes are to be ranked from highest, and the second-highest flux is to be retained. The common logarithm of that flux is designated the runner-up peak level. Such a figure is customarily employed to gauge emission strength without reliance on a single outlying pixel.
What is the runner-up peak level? 0.902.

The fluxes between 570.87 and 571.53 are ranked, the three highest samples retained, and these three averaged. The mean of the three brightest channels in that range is 7.51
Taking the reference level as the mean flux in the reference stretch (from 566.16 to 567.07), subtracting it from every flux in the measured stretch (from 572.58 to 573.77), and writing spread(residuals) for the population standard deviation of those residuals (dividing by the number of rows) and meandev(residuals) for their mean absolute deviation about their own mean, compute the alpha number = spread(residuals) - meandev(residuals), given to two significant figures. 0.0060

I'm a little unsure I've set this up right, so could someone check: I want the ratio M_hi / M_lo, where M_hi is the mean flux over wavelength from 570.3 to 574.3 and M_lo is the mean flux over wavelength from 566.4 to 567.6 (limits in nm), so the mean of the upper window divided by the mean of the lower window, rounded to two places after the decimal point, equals 1.02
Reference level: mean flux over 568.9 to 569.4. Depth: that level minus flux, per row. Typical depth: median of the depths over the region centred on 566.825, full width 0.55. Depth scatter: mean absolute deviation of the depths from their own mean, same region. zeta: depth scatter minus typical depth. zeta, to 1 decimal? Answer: -0.2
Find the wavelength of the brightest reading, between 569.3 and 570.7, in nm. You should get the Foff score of 569.361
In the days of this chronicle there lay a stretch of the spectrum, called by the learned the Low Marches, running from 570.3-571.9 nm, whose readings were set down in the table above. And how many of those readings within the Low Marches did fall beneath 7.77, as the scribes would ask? 12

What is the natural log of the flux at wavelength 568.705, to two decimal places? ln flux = 2.05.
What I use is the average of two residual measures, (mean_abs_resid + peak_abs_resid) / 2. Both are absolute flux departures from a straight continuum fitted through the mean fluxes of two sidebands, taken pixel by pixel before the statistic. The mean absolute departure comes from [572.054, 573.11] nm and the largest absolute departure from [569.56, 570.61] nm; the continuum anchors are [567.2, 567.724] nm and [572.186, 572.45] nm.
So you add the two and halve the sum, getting 0.42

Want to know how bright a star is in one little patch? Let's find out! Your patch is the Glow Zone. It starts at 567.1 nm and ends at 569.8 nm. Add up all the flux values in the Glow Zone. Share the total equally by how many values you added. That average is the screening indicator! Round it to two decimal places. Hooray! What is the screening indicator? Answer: 7.71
